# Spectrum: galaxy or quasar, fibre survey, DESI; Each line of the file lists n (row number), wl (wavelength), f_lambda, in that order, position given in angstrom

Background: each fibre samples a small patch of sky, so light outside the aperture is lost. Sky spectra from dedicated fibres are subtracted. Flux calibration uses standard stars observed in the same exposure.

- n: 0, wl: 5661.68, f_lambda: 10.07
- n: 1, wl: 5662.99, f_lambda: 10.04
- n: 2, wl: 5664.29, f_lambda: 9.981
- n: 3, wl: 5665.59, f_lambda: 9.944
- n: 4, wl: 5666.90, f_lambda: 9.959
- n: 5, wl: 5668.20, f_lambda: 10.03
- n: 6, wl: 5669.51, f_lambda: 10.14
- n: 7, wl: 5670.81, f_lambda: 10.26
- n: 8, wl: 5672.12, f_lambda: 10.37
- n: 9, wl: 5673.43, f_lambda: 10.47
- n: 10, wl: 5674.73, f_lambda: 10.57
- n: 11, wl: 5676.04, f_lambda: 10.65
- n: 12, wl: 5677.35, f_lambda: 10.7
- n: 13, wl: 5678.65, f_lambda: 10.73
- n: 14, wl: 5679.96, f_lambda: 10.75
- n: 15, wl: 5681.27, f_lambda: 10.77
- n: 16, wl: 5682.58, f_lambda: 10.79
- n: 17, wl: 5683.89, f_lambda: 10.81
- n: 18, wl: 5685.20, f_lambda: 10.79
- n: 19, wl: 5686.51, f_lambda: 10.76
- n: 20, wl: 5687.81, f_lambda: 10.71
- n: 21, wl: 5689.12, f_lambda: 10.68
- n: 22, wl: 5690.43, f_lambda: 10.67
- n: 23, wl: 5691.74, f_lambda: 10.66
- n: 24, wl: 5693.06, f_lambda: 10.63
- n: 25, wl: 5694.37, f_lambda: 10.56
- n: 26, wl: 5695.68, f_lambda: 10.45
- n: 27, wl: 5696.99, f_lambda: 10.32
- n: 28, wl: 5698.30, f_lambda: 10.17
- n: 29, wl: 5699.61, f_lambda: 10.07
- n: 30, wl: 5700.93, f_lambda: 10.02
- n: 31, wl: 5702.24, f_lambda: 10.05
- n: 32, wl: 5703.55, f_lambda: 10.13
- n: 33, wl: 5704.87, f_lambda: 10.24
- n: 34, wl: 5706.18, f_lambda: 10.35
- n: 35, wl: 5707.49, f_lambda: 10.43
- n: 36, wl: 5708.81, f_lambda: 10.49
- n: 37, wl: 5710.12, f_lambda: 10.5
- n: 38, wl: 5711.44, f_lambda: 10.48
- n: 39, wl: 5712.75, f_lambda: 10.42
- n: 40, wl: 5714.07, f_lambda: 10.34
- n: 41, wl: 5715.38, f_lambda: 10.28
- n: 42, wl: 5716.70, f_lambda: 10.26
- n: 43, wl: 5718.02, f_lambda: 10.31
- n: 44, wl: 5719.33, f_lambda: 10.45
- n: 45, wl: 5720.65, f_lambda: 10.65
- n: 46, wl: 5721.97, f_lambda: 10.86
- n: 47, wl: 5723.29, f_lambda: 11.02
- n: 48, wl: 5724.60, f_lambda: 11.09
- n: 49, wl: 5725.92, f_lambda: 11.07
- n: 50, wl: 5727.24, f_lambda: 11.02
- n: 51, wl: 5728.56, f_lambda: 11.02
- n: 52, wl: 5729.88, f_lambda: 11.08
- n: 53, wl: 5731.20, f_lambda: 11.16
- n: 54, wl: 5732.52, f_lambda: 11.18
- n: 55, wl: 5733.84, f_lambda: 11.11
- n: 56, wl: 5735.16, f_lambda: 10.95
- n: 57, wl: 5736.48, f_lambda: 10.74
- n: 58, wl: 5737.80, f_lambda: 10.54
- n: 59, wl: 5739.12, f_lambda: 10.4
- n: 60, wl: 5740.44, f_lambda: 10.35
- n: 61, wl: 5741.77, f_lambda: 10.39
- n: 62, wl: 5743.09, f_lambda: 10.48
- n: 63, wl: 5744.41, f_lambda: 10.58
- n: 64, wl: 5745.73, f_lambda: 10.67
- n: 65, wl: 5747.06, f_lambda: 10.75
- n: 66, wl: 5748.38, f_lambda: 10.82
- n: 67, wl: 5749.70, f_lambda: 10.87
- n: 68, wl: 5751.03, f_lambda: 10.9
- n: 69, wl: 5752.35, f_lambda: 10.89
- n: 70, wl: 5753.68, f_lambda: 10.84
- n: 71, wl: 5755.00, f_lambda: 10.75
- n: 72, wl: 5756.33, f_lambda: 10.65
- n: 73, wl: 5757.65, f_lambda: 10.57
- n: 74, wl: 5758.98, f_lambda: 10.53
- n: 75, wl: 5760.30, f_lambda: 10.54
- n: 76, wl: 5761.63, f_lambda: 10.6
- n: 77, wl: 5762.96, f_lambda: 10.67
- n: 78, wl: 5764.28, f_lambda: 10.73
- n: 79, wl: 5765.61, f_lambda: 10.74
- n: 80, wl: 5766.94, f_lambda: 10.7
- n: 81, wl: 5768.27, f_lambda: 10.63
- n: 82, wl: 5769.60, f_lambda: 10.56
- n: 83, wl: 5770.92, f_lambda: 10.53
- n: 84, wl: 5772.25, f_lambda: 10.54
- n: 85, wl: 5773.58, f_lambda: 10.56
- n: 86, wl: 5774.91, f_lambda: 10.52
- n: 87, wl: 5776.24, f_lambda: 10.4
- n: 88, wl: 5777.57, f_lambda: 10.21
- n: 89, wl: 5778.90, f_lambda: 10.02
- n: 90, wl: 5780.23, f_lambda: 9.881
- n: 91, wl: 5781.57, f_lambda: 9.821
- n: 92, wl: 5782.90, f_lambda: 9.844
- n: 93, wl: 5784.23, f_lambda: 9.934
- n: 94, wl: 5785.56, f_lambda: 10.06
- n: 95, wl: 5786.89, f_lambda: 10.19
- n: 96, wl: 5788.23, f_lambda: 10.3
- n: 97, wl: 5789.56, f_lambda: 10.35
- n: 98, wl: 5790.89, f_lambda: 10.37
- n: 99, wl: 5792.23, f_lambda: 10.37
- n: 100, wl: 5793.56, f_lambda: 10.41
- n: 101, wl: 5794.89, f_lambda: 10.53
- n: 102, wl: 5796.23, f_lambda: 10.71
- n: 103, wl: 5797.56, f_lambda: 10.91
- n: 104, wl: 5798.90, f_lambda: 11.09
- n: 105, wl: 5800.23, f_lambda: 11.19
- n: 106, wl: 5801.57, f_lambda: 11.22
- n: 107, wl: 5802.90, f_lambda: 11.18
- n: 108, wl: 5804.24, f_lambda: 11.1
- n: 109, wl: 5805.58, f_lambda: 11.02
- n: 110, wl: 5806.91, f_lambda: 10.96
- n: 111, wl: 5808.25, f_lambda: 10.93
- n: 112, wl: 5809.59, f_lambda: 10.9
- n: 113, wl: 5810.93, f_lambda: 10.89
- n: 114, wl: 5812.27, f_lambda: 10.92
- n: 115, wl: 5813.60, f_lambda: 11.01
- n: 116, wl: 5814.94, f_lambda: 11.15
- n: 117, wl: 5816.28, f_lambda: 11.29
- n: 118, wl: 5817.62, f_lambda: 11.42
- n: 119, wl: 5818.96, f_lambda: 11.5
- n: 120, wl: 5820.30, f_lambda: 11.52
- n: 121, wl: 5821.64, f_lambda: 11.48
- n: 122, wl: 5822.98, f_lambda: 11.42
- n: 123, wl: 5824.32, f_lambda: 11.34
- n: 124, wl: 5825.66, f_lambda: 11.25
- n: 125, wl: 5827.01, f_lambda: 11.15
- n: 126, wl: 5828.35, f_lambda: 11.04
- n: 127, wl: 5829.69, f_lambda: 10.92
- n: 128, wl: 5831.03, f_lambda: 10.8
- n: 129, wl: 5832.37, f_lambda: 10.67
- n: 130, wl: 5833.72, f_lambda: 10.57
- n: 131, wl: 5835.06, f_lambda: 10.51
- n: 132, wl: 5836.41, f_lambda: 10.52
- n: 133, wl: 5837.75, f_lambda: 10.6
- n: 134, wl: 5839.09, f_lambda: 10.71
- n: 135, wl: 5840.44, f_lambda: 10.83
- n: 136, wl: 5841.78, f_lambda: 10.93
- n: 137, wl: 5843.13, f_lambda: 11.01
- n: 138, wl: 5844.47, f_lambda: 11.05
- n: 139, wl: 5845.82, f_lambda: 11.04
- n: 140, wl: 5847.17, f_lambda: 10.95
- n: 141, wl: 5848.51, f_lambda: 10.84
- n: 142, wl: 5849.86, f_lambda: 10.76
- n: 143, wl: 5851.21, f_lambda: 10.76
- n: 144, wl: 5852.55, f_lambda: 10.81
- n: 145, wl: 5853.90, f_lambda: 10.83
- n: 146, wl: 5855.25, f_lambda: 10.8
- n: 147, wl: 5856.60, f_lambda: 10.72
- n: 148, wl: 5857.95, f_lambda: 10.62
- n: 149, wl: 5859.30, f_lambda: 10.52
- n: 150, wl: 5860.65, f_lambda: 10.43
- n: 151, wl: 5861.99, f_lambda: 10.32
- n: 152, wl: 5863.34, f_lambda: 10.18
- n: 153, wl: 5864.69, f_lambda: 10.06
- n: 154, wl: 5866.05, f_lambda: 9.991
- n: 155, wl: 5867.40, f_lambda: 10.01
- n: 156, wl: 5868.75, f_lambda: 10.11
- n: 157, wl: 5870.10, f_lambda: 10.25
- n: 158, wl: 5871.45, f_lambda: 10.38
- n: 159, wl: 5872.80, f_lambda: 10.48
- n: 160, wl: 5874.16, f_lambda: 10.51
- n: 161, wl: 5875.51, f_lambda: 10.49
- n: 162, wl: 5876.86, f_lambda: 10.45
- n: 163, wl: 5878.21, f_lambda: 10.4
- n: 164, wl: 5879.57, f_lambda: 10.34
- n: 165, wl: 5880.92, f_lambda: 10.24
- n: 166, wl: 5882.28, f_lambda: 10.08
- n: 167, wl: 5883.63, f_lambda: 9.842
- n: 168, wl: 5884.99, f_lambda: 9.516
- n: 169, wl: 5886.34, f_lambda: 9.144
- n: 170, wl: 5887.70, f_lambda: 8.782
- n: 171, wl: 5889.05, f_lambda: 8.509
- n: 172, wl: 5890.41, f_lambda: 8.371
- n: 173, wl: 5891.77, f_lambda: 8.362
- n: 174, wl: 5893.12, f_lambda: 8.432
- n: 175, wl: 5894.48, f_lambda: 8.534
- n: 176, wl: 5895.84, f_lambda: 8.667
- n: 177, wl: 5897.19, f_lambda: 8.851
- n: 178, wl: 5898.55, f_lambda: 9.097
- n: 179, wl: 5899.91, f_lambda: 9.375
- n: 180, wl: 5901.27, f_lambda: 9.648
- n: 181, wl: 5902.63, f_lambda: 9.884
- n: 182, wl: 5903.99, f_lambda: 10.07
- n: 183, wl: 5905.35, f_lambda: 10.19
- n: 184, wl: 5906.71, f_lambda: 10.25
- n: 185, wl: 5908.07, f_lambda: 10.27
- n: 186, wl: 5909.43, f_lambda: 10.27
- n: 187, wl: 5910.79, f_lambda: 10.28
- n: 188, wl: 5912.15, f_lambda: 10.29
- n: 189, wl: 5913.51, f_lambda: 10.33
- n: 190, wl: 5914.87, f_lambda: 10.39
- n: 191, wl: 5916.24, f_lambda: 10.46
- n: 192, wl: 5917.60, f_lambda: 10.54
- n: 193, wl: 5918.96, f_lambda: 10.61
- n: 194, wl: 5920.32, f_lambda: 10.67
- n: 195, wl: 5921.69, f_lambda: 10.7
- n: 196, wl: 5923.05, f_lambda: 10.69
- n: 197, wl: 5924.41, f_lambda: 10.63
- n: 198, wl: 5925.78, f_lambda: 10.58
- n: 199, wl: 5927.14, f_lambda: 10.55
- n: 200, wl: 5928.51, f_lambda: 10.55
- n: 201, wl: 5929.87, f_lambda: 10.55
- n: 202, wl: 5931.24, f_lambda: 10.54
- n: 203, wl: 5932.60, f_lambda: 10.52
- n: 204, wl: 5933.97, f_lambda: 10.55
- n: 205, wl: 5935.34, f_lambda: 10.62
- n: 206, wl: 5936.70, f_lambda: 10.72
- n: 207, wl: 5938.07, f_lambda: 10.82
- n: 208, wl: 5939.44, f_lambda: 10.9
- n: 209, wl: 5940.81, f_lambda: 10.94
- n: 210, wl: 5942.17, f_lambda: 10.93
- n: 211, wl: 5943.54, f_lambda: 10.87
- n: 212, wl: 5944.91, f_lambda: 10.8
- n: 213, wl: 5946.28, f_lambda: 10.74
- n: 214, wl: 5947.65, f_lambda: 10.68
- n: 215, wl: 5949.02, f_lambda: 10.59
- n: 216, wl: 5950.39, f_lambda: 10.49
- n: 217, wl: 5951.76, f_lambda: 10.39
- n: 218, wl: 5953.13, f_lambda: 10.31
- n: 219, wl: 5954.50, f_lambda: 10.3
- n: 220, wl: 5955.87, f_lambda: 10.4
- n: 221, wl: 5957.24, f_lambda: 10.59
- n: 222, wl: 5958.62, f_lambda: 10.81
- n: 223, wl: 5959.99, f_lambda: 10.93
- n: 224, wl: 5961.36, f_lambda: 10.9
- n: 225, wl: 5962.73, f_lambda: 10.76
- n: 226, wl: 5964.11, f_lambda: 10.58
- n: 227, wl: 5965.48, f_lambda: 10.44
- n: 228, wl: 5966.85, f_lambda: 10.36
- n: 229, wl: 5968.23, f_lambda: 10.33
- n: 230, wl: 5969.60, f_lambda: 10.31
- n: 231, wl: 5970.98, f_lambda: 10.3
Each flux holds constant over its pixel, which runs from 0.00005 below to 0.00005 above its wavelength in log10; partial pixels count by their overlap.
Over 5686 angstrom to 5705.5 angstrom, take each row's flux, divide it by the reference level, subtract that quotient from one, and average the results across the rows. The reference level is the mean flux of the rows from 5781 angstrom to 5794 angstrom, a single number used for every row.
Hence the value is -0.024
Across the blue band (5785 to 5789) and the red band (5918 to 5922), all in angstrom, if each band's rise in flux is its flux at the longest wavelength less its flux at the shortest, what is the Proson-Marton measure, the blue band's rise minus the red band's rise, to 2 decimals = 0.15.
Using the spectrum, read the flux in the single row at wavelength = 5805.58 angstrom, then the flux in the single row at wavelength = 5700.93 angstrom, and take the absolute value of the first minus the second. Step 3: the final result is 1.0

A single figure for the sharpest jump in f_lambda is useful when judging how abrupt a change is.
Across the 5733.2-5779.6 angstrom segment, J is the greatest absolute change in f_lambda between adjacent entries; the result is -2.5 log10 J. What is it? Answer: 1.69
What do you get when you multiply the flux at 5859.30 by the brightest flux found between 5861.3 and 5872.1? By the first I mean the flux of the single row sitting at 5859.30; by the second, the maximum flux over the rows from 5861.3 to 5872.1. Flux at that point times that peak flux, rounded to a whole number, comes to 109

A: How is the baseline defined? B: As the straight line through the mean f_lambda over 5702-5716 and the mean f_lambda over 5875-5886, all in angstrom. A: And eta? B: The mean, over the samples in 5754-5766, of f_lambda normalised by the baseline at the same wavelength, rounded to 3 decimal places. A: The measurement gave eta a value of 1.035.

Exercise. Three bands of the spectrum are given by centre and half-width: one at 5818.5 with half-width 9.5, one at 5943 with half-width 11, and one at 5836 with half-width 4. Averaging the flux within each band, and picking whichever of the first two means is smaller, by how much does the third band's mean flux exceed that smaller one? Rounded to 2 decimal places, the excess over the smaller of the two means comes -0.08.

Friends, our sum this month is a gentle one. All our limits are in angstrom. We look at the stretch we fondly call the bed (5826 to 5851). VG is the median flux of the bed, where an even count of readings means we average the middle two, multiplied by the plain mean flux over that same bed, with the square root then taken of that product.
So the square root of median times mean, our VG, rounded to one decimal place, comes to 10.8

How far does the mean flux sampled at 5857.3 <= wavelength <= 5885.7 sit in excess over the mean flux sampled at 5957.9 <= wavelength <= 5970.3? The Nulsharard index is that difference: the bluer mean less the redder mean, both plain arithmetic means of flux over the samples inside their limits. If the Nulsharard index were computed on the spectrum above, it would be -0.35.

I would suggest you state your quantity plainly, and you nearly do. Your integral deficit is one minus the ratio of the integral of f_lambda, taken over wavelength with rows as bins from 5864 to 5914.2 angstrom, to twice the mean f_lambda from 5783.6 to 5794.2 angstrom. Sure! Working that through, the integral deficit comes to -23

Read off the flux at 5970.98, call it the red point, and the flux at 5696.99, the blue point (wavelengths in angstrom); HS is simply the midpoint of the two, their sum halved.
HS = 10.3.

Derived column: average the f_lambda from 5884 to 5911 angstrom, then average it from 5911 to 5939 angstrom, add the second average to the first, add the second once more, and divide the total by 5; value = 6.09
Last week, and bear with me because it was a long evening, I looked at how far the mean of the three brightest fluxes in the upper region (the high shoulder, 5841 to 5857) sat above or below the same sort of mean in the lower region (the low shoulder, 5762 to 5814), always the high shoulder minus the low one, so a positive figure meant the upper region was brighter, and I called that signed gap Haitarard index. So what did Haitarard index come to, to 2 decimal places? -0.16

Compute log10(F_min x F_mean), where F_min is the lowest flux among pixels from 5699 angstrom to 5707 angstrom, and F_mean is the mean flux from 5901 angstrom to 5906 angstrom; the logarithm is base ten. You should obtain 2.00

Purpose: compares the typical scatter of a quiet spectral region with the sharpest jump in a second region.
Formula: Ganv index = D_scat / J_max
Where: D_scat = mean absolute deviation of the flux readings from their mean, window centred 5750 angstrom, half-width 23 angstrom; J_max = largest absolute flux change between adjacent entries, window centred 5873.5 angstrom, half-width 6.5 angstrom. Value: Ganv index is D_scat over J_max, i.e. 1.30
